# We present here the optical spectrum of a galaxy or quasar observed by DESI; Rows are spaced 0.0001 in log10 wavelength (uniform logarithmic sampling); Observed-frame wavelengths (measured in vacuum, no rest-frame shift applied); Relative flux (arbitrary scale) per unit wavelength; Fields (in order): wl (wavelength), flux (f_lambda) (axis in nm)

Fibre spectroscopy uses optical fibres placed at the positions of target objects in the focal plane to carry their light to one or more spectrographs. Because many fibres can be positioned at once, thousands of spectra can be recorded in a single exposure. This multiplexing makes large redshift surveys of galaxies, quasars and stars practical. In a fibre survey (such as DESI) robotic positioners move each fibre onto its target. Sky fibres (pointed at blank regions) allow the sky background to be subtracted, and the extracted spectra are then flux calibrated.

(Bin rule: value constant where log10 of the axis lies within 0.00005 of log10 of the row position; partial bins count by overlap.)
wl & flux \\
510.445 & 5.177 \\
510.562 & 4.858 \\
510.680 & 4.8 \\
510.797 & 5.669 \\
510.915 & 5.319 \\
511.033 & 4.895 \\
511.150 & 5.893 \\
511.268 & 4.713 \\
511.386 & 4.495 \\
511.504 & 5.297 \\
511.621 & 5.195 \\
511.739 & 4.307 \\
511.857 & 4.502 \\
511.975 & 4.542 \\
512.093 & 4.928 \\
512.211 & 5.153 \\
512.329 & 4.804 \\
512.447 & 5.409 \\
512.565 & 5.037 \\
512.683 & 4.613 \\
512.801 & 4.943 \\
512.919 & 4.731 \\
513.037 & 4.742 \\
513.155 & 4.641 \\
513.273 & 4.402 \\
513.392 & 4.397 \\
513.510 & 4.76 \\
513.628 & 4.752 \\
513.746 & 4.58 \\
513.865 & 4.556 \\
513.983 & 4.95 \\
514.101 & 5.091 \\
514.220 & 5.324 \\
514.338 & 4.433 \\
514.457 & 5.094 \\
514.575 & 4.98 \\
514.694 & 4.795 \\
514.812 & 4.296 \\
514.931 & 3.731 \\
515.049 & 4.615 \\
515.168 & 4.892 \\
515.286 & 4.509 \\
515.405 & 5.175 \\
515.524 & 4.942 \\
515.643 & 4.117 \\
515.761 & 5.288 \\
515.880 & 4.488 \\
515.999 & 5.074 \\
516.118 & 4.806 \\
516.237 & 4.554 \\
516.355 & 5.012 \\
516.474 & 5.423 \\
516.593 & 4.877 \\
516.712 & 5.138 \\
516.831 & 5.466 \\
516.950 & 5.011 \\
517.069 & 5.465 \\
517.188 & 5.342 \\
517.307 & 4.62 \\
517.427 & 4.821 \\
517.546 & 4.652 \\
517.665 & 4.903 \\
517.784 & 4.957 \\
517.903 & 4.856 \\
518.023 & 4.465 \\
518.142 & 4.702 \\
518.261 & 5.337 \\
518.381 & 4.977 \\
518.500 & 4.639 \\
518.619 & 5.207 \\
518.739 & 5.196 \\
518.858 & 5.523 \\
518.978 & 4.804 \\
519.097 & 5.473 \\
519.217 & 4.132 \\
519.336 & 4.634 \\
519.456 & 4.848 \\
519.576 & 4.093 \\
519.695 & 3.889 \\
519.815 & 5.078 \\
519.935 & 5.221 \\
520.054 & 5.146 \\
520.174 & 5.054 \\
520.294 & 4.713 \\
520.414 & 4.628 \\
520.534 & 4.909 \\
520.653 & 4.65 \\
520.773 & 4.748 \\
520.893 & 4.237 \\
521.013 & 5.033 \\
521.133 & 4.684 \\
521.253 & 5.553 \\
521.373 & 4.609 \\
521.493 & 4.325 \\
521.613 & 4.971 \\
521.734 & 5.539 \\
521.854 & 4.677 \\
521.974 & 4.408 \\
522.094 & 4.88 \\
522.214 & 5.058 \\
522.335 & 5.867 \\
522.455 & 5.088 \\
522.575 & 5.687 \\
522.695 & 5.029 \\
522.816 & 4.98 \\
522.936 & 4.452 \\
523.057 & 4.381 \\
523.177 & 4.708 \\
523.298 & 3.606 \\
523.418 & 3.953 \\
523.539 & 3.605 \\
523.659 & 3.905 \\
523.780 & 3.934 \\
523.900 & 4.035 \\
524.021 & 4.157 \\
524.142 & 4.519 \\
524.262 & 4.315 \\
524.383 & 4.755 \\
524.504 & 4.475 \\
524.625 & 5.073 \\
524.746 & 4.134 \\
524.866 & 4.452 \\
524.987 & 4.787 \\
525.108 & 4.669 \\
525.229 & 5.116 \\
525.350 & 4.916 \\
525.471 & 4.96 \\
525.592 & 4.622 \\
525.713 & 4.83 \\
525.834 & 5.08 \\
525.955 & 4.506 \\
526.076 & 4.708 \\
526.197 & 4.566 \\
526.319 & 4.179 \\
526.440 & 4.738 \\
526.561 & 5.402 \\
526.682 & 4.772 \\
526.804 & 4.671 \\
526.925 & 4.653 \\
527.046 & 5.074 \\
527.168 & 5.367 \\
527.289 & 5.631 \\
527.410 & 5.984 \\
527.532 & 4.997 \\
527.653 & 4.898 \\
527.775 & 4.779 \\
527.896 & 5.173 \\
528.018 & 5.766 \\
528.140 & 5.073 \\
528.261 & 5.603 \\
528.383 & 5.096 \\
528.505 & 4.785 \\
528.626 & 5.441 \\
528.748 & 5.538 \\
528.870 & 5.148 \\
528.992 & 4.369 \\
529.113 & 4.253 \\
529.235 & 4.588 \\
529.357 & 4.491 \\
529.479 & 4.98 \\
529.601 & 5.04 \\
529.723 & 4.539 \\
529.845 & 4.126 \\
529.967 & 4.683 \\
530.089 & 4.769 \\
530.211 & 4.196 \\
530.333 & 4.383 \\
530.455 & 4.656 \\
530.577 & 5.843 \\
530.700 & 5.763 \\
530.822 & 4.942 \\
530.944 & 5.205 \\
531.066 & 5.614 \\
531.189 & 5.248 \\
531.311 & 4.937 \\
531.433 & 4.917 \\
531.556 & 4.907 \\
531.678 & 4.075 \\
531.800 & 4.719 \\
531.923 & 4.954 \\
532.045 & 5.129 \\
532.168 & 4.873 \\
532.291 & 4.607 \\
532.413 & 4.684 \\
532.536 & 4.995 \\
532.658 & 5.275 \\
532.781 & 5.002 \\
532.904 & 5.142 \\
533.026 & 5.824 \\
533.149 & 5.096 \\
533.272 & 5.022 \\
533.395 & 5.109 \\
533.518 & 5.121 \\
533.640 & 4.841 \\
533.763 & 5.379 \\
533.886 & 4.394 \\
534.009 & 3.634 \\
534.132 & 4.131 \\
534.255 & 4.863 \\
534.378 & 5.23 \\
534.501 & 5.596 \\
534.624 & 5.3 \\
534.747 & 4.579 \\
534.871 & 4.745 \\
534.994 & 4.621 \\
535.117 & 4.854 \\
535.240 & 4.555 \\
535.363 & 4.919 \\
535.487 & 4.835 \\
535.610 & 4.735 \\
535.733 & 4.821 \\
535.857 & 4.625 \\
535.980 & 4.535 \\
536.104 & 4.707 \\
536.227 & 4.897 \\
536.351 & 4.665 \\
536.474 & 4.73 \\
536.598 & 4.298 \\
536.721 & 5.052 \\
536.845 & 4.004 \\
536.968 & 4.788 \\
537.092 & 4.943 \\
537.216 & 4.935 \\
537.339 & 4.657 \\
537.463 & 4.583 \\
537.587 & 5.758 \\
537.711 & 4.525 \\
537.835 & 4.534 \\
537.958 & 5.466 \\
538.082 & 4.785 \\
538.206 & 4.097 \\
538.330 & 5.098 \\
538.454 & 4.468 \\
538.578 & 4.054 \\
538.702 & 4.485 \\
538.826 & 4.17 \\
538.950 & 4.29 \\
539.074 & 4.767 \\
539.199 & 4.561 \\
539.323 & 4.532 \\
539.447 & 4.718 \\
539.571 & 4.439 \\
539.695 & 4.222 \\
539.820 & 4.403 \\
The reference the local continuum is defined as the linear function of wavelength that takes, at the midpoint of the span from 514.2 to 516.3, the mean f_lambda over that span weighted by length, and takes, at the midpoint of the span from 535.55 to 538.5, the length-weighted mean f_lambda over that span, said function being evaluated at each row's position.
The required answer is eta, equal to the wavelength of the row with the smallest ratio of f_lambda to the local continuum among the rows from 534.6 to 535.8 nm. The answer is 535.240 nm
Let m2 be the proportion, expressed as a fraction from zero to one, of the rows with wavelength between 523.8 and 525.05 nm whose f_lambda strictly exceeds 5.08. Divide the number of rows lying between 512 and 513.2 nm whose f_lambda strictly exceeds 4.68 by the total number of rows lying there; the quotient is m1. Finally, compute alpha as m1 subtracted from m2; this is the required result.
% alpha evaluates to -0.80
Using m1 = 0.80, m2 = 0.00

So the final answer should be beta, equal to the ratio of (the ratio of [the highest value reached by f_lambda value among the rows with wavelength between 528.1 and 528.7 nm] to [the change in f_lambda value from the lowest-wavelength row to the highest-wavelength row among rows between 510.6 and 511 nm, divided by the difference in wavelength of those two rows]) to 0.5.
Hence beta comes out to 5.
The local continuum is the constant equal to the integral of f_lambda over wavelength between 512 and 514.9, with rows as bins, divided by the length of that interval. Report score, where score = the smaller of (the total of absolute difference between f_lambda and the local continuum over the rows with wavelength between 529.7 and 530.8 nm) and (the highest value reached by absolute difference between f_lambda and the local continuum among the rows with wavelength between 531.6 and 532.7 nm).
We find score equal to 0.72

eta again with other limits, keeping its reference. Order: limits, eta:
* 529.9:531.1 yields 530.211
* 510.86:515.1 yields 514.931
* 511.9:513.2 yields 511.975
